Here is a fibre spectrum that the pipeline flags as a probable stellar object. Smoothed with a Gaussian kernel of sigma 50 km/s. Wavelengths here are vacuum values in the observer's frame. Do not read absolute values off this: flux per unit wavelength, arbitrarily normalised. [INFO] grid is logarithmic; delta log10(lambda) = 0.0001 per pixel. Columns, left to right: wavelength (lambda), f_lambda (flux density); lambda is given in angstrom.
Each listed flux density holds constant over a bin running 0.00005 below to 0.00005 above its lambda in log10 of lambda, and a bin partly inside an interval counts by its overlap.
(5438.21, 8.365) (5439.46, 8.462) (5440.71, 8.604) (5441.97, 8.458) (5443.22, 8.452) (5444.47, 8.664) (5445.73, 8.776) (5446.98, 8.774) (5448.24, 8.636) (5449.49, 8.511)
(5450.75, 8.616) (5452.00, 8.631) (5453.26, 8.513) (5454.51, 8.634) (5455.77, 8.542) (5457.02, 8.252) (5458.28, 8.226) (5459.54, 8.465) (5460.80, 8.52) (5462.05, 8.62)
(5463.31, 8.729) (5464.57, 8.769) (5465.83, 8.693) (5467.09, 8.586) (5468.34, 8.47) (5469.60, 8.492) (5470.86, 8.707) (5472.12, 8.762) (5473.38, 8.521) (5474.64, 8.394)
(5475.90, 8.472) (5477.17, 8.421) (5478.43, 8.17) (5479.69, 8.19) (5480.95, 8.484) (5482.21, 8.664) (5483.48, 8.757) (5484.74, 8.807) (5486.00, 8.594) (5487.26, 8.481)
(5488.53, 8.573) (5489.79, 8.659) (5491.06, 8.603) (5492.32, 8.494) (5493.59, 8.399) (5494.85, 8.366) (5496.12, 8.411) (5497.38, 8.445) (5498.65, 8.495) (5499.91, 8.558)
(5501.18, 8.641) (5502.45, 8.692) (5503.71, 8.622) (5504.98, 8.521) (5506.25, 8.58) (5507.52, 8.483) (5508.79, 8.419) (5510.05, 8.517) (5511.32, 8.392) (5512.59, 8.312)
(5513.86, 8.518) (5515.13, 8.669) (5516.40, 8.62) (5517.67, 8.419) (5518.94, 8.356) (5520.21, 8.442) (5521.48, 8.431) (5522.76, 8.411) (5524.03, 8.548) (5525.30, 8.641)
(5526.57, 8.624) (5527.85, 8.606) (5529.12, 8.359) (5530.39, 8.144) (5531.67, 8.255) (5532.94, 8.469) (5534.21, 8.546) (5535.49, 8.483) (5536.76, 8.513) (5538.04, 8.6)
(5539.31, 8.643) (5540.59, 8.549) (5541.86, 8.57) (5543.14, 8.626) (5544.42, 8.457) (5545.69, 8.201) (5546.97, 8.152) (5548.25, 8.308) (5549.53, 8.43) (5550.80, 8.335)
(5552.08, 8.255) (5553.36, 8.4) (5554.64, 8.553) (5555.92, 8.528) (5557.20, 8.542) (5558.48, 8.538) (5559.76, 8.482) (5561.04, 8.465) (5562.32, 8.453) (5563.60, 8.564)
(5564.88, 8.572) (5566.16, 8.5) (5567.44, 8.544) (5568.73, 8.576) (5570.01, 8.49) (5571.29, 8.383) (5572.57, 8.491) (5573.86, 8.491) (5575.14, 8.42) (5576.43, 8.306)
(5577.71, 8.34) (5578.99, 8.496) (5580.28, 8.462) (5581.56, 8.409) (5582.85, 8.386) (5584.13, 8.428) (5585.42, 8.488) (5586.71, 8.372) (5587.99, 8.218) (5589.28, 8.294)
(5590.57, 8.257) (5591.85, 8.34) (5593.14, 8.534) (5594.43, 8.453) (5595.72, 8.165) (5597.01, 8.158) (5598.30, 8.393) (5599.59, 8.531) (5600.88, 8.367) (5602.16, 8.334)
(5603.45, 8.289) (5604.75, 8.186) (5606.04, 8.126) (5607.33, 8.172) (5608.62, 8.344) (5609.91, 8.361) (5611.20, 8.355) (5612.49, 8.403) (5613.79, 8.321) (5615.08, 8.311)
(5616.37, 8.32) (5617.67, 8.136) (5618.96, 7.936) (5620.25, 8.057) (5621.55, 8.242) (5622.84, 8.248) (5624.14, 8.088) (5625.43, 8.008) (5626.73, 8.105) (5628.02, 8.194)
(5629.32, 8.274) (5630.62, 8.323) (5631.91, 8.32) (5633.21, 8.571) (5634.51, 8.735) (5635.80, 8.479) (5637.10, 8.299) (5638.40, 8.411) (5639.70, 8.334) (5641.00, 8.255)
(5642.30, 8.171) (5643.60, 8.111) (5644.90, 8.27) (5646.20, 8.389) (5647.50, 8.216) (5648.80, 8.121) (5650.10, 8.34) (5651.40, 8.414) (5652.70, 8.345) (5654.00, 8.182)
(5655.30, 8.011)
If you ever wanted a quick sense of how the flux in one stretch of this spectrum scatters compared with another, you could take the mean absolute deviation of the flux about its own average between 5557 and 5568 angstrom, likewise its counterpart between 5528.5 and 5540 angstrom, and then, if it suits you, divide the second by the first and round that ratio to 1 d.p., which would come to 3.4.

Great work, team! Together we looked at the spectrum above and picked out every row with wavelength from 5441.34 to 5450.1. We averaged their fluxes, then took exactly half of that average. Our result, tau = 4.31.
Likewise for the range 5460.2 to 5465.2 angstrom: 4.33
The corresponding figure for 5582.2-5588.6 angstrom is 4.19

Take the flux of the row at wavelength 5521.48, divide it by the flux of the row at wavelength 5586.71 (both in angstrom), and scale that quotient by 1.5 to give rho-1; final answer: 1.51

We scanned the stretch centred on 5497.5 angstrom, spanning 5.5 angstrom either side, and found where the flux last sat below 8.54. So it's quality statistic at 5498.65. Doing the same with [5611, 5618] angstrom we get 5617.67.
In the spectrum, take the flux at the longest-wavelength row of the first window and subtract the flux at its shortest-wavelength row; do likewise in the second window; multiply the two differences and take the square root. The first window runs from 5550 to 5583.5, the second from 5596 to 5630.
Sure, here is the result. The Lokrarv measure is 0.08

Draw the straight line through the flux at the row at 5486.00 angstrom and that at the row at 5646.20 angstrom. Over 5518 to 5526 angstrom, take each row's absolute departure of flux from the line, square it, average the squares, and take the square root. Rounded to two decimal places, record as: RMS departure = 0.12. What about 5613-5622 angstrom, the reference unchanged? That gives 0.27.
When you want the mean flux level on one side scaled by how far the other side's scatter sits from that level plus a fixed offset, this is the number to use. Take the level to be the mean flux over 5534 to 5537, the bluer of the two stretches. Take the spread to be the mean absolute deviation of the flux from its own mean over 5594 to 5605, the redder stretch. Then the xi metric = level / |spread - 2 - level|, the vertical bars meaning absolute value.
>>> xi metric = 0.818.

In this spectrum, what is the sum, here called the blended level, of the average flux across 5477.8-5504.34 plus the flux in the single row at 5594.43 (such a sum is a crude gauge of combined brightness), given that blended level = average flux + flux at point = 17.0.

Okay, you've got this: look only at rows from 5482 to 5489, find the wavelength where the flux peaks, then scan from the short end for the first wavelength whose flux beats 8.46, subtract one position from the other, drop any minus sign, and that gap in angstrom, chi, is 2.5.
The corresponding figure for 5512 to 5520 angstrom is 1.3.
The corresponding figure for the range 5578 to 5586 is 0.0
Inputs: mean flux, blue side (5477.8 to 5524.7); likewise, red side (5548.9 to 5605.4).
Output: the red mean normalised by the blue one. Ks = 0.99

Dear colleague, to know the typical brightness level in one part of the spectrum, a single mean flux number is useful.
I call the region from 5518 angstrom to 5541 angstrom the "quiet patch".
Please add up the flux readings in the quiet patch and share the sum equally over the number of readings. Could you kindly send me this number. 8.48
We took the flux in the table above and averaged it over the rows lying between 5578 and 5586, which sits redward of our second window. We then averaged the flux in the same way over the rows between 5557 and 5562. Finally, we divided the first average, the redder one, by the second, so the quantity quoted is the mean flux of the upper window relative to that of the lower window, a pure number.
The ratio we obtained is 0.993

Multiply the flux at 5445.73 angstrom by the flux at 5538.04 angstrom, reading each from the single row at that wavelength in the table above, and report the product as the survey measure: 75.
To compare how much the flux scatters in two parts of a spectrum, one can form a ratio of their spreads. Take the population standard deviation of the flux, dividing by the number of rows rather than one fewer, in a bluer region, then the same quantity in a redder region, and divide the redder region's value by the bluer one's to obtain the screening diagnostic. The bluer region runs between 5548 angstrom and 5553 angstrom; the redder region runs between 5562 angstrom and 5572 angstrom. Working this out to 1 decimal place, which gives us 1.0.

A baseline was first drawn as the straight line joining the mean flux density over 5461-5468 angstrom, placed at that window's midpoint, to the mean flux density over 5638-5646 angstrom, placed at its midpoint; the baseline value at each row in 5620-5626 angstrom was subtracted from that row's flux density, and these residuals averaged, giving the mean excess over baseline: -0.17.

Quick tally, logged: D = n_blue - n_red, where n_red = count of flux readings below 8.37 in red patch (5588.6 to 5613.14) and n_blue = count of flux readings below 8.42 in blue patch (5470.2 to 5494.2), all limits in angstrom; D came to -10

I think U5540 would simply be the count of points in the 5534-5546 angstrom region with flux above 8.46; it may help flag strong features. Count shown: 8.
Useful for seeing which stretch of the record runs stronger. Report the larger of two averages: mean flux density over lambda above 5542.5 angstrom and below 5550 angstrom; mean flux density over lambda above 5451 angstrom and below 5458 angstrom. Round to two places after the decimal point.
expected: 8.51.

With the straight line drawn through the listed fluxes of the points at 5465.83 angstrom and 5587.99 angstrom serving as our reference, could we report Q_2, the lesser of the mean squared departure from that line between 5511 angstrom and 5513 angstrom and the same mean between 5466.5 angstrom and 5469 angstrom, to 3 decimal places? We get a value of 0.028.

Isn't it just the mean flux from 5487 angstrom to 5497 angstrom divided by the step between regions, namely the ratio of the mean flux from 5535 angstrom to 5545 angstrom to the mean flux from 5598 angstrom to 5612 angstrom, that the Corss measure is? 8.26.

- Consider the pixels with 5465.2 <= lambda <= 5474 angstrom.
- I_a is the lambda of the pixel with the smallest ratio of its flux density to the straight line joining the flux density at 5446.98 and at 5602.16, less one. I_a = 5468.34 angstrom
